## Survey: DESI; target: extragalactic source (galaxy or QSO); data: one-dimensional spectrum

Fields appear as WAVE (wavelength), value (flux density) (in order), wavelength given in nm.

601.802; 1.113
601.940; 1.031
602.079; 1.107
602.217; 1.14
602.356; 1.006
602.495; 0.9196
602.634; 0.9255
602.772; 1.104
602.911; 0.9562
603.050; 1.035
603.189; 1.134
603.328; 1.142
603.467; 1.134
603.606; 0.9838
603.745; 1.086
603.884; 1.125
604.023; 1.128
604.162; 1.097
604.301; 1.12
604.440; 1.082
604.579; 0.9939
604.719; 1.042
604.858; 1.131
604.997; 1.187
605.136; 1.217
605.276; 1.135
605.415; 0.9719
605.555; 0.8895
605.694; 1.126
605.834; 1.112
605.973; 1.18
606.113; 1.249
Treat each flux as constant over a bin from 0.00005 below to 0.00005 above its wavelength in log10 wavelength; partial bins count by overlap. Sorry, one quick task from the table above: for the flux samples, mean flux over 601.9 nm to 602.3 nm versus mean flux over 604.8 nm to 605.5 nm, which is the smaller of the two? 1.09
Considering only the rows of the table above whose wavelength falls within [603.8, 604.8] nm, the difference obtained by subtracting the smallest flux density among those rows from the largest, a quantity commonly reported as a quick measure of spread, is 0.13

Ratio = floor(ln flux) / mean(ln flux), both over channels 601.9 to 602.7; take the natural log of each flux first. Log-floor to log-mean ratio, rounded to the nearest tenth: -4.7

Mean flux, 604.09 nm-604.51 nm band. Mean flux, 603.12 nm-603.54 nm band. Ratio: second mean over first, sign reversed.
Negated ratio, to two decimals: -1.03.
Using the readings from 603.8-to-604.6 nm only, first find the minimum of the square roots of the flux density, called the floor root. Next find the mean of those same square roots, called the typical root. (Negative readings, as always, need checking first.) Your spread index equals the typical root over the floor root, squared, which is 1.10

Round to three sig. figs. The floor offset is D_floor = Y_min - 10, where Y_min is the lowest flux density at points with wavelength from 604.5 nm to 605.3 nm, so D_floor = -9.01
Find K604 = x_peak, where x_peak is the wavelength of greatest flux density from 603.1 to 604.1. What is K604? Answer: 603.328 nm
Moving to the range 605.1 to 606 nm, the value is 605.136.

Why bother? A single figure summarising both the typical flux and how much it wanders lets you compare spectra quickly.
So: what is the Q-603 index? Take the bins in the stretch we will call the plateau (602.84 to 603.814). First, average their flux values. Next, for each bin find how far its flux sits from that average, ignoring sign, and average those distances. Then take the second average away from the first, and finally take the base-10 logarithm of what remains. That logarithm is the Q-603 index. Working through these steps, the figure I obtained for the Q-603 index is 0.001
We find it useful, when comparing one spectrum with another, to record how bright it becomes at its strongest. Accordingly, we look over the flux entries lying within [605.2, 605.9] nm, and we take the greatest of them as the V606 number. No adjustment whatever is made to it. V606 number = 1.135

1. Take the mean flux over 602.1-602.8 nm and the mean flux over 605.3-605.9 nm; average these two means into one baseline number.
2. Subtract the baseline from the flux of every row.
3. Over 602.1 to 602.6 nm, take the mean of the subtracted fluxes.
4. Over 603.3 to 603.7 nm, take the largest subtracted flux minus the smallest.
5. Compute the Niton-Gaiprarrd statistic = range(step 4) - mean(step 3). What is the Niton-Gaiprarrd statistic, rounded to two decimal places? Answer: 0.16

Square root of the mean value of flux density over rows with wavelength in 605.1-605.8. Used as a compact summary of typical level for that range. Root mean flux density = 1.03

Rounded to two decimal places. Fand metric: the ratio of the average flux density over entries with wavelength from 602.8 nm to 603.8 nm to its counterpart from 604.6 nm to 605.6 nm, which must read 0.99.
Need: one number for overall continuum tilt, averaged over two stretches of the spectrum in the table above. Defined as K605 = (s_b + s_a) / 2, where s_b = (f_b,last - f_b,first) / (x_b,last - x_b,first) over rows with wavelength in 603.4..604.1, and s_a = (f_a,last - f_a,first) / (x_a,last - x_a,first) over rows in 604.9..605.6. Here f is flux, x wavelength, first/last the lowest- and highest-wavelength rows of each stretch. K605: -0.3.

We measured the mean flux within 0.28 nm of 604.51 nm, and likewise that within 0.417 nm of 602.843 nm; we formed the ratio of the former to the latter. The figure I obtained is 1.05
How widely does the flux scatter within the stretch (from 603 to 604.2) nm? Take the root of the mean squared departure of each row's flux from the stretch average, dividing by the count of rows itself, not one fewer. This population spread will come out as 0.051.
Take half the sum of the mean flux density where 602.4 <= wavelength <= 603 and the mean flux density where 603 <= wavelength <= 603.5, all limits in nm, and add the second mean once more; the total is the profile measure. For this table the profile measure 2.16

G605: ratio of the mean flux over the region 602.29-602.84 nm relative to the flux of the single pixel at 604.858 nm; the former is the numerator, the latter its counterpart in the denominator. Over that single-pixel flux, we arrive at 0.87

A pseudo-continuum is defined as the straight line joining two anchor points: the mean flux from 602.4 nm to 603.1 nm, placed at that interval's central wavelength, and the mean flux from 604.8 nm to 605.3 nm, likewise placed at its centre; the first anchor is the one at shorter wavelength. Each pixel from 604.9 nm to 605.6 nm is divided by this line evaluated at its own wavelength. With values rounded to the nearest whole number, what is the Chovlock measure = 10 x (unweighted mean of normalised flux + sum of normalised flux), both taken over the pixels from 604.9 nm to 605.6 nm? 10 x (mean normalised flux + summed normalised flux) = 55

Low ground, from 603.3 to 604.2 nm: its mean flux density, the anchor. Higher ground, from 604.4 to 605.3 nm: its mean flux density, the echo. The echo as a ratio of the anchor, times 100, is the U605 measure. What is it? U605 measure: 101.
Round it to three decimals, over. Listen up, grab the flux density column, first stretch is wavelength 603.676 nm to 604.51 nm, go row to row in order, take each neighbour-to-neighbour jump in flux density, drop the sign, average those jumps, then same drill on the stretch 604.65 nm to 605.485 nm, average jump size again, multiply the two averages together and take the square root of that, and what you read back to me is 0.047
